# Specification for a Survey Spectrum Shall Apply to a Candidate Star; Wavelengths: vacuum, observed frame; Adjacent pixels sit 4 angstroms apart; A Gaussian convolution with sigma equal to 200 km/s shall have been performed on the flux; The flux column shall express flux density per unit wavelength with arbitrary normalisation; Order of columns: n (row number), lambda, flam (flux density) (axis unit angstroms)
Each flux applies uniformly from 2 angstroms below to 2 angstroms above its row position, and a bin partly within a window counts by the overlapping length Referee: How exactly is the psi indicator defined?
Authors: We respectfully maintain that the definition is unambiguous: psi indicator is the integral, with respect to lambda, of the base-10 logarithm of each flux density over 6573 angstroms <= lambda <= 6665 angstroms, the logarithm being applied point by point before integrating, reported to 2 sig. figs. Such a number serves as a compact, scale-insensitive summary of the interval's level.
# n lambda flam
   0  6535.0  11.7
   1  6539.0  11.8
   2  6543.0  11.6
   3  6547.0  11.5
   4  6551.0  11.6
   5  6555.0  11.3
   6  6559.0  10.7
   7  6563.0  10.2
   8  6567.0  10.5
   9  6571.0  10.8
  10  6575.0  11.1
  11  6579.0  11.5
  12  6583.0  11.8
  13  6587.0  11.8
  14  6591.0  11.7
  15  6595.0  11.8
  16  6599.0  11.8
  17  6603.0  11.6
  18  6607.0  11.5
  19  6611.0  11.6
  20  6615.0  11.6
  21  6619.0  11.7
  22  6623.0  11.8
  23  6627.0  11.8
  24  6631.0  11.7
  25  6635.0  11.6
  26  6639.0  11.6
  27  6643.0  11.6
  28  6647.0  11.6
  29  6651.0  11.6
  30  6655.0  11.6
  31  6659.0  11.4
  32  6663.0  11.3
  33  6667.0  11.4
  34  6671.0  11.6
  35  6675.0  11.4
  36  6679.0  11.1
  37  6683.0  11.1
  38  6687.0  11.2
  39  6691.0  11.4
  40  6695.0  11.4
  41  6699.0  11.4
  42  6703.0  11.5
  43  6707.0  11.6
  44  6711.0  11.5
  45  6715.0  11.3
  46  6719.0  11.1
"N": 98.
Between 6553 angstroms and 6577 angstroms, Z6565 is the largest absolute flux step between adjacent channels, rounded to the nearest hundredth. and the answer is 0.60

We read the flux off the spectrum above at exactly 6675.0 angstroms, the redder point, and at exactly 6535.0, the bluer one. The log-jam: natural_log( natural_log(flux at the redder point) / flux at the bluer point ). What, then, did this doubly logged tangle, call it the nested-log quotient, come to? -1.57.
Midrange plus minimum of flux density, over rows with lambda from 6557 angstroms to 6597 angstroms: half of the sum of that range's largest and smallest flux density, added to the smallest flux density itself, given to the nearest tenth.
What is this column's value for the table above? 21.2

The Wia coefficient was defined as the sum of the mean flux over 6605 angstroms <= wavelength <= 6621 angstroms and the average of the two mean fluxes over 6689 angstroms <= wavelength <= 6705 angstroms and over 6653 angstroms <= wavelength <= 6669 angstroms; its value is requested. 23.0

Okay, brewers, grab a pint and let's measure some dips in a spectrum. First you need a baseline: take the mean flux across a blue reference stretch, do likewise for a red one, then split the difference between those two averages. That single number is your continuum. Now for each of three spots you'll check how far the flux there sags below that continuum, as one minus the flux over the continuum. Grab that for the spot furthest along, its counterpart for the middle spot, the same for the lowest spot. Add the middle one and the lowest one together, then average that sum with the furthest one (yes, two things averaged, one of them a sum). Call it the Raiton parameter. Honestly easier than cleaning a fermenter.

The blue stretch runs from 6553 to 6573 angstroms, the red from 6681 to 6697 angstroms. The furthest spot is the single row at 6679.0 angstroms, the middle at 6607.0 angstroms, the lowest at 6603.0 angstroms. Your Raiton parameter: -0.056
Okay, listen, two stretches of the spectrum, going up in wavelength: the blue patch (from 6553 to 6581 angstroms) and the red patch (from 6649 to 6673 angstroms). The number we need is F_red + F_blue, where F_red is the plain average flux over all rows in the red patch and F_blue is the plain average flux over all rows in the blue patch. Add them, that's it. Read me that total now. 22.35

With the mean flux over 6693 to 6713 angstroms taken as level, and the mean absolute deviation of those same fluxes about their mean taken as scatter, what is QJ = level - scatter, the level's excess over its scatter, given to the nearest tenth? 11.4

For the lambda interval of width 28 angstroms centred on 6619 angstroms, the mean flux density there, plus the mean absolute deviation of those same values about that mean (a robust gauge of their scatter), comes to 11.8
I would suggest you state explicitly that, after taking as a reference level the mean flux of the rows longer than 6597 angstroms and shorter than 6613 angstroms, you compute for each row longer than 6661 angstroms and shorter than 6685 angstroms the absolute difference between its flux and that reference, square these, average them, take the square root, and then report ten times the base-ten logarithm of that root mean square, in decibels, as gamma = -4.5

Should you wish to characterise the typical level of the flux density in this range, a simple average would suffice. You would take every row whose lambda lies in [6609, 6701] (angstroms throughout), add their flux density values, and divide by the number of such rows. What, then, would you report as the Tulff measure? 11.5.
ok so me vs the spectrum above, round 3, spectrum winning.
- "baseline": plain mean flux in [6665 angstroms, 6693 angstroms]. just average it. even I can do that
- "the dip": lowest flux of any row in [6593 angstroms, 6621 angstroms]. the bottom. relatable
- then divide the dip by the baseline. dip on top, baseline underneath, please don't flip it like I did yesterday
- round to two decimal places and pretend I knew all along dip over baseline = 1.02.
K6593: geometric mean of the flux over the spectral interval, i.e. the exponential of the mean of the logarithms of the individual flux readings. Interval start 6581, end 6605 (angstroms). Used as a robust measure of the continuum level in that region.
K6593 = 11.75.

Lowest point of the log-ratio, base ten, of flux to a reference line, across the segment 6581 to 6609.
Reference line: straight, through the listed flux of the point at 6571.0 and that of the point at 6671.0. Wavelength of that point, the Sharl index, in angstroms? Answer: 6607.0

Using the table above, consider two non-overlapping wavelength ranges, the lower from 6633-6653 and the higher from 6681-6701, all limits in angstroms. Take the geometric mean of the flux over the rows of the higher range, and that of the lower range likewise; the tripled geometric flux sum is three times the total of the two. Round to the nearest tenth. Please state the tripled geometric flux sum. 68.7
